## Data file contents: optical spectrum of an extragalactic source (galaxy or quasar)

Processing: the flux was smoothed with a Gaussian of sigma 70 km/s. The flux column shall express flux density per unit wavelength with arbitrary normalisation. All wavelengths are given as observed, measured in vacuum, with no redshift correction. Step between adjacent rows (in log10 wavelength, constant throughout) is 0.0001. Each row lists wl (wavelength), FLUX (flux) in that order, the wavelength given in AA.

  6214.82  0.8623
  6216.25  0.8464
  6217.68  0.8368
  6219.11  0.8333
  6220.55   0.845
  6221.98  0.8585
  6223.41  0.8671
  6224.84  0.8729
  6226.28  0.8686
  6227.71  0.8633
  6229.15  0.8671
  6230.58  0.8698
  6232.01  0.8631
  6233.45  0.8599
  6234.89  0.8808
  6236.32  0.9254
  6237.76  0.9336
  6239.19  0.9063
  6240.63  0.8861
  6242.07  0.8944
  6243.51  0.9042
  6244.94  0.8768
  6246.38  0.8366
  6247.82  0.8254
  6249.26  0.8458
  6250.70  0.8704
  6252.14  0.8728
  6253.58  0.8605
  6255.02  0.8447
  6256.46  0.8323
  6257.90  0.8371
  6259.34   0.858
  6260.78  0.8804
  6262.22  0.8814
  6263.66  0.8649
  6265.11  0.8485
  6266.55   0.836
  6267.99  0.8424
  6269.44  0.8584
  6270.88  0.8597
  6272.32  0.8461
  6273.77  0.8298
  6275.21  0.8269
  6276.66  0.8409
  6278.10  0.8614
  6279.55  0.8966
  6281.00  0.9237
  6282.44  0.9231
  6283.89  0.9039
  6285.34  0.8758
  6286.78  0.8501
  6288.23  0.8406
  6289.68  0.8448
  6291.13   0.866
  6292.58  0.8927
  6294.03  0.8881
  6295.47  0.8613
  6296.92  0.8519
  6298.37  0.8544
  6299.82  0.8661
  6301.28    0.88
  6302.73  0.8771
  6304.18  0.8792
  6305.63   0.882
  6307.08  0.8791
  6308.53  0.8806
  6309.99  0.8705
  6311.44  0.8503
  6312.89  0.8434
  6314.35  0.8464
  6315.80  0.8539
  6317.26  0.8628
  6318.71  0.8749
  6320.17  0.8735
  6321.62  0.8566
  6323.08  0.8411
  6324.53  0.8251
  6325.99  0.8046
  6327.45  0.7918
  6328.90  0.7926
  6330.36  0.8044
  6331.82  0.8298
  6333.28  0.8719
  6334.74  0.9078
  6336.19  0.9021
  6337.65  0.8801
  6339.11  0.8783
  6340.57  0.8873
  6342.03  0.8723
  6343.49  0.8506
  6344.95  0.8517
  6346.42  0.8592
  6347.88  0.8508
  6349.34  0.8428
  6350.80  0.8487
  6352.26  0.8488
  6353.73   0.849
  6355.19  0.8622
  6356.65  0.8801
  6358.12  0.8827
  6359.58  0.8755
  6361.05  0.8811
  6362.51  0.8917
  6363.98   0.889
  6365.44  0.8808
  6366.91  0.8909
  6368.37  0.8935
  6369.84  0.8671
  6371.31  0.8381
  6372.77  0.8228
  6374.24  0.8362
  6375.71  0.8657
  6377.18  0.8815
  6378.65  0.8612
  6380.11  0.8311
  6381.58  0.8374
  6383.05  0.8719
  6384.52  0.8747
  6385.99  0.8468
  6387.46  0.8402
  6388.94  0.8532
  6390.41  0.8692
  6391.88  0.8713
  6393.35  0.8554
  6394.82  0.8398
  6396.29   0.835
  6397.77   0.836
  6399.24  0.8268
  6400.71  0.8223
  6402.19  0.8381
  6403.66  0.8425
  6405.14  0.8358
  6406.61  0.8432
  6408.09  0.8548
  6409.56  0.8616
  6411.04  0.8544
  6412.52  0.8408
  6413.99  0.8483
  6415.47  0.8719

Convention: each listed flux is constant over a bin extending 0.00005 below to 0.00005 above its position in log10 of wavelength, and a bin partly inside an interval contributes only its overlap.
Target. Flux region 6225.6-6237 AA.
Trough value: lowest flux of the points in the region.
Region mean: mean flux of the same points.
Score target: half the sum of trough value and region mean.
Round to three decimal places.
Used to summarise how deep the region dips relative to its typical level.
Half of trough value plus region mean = 0.867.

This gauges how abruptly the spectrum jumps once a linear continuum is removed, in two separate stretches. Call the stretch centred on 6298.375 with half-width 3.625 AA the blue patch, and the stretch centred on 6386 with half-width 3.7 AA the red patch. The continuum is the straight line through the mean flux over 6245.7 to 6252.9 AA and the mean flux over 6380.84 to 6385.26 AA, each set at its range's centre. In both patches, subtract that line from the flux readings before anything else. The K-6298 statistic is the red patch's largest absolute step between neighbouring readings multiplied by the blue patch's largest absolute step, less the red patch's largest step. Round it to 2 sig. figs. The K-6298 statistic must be -0.028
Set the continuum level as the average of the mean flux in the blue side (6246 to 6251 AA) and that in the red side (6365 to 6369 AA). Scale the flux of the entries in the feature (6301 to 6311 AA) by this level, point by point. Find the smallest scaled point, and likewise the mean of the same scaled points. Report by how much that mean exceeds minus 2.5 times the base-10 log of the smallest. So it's 1.02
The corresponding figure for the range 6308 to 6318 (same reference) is 0.96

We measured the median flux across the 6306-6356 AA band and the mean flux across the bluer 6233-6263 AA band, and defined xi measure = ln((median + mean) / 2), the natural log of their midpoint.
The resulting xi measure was -0.148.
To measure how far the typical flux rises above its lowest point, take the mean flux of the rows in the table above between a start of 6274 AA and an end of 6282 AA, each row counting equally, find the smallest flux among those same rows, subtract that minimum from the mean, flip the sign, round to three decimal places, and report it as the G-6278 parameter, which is -0.043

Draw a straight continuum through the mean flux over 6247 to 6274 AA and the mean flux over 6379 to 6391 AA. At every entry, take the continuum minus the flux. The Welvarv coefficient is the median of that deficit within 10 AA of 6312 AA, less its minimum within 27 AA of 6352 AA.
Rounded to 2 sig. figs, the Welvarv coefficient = 0.036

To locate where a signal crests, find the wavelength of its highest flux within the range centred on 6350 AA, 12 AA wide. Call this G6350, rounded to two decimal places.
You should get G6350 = 6355.19 AA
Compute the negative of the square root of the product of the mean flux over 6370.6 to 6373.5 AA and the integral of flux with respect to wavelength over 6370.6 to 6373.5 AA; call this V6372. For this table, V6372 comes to -1.42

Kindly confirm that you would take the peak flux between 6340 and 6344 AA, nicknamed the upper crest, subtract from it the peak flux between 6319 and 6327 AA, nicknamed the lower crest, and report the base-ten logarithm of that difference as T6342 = -1.86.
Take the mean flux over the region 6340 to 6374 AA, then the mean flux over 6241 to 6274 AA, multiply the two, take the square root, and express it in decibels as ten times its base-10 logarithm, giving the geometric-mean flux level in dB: -0.65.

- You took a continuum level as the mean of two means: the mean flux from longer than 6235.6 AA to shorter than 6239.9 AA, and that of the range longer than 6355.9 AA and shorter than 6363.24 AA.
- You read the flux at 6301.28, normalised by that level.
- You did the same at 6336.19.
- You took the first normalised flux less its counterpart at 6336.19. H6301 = -0.02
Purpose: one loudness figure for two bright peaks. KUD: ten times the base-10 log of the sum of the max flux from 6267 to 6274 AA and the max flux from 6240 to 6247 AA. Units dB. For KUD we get 2.46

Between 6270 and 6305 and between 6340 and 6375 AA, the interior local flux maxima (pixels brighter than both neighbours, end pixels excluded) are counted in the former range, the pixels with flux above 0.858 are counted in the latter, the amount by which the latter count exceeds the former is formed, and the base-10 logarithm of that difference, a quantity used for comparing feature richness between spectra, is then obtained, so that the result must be 1.04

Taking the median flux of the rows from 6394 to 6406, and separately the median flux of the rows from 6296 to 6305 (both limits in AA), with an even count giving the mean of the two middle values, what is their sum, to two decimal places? 1.71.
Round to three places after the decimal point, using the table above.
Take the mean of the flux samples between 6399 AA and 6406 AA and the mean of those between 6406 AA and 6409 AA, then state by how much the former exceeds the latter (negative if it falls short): -0.016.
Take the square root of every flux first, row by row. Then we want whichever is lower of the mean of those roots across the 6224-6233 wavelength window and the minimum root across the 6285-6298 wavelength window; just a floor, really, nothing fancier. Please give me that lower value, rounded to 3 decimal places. 0.917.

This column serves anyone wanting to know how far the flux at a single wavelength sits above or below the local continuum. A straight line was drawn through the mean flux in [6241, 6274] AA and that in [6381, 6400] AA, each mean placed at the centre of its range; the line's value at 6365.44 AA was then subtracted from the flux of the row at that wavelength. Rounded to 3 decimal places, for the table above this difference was 0.029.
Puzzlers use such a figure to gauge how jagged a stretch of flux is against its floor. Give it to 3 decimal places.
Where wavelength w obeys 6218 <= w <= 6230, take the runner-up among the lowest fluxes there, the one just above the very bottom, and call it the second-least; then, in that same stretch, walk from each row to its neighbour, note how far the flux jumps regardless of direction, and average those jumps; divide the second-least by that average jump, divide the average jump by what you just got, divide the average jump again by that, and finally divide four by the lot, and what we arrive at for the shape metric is 0.036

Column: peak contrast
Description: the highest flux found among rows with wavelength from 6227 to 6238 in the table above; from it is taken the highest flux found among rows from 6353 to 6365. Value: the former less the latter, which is 0.042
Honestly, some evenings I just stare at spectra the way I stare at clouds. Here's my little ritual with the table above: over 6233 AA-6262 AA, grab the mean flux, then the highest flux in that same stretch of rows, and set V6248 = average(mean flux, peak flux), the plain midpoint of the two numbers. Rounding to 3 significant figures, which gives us 0.903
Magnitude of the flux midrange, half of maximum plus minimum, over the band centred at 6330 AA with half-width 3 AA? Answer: 0.228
